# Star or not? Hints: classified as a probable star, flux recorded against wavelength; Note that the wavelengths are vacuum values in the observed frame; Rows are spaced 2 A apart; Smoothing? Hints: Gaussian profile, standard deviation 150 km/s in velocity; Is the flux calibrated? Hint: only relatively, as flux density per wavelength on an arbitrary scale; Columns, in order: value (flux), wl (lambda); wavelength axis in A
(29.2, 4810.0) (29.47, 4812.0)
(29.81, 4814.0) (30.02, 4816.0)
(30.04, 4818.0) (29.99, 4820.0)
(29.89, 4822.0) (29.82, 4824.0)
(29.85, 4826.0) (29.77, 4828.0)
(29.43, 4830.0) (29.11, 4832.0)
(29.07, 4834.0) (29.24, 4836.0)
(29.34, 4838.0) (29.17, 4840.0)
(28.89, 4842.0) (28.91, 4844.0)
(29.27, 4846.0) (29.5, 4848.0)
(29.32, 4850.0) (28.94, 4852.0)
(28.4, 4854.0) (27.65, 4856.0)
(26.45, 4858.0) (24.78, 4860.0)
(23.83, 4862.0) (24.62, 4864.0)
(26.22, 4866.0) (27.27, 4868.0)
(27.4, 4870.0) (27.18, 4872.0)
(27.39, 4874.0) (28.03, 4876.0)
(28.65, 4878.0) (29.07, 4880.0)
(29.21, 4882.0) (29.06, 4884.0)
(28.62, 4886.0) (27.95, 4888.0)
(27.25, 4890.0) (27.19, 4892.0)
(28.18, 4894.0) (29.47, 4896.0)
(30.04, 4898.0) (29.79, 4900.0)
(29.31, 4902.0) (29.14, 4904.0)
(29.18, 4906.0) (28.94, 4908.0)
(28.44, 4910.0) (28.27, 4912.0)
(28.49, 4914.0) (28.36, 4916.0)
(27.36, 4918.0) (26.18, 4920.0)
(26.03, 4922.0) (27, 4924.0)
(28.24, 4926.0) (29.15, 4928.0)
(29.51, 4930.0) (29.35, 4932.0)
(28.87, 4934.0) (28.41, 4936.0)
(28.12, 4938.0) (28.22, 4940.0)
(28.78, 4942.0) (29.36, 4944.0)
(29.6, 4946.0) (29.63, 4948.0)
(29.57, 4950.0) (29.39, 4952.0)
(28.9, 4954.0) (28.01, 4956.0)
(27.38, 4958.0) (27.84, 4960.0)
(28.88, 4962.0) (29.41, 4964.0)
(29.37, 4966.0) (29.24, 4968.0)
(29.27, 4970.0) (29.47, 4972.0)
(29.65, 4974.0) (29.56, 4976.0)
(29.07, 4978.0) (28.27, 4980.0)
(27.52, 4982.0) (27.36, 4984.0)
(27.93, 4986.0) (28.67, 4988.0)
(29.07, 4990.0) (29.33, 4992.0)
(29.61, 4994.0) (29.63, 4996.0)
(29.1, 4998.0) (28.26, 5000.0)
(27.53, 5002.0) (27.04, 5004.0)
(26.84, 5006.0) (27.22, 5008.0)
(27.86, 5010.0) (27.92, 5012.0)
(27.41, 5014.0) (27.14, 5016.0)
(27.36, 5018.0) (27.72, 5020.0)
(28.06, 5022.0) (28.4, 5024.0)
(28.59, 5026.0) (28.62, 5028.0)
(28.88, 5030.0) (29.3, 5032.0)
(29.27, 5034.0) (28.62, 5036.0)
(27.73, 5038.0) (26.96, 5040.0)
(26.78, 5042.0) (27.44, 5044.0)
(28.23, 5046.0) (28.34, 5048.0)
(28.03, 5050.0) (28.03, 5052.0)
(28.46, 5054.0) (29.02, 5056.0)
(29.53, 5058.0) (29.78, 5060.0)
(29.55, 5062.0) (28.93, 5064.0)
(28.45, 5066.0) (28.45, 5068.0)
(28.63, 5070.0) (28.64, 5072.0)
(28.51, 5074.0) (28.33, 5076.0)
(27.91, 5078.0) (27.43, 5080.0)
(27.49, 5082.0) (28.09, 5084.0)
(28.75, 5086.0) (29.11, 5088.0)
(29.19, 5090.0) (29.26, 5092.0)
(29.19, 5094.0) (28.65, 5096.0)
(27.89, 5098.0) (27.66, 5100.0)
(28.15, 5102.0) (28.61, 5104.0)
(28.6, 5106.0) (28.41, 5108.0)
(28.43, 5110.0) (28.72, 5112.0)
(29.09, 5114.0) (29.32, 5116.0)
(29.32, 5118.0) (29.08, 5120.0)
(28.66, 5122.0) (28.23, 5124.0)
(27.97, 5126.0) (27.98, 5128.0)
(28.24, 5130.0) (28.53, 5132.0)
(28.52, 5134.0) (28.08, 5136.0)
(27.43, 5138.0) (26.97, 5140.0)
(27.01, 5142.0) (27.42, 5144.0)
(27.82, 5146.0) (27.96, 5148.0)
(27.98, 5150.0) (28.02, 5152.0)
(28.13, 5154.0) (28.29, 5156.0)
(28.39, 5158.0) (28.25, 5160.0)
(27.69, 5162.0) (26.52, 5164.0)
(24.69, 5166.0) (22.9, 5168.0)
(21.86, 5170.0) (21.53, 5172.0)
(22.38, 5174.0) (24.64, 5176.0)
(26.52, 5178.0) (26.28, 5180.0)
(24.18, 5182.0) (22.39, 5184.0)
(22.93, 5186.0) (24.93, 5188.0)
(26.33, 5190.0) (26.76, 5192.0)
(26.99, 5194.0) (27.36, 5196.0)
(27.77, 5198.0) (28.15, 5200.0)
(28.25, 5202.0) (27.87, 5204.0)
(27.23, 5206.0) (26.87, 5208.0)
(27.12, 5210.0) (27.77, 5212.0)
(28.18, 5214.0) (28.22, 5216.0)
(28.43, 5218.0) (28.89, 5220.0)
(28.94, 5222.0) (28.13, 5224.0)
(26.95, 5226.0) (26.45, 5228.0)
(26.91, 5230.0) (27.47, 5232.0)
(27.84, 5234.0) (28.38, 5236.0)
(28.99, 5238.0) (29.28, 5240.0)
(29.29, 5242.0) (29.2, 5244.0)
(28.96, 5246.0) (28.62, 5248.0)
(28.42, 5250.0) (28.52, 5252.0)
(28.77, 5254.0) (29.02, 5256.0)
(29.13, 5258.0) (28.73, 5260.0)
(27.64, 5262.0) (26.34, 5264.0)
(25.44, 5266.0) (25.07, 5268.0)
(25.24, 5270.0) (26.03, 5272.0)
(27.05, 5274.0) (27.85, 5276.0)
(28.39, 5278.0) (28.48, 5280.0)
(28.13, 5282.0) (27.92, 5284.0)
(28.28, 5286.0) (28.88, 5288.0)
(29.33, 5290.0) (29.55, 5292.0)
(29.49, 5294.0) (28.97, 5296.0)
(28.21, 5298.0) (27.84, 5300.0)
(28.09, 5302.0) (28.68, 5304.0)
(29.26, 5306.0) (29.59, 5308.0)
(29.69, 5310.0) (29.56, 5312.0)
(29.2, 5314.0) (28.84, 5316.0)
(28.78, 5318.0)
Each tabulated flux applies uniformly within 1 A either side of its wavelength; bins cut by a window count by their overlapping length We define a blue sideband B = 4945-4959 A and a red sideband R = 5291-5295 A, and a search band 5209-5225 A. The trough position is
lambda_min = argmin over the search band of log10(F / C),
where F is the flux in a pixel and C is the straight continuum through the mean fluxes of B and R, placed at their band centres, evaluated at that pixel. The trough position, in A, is 5210.0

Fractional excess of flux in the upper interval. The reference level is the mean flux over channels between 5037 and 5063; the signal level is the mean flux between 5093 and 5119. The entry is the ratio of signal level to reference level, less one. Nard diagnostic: 0.01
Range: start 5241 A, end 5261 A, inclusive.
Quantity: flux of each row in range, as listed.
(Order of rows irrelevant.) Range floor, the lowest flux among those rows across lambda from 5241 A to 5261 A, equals 28.42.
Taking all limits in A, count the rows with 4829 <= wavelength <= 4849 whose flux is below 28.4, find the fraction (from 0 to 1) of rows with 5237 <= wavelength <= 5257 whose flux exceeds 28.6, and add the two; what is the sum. 1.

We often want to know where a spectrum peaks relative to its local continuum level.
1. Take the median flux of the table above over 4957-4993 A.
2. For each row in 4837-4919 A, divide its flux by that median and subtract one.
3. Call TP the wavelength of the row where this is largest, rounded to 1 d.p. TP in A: 4898.0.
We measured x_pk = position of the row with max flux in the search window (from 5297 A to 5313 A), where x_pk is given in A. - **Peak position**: 5310.0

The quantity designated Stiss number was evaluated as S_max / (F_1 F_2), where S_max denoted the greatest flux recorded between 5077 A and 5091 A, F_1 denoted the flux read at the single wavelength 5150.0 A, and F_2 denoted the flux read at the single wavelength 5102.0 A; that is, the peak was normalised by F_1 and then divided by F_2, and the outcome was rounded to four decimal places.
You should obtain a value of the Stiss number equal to 0.0371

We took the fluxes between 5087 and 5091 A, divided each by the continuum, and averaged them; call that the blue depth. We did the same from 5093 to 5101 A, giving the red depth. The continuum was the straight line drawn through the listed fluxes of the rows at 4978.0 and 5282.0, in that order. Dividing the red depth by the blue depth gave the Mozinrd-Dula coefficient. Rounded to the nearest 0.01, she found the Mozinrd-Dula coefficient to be 0.97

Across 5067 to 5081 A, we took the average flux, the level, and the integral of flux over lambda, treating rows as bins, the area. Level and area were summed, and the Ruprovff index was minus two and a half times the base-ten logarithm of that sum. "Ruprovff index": -6.6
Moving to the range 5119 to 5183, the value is -8.1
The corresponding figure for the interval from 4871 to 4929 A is -8.1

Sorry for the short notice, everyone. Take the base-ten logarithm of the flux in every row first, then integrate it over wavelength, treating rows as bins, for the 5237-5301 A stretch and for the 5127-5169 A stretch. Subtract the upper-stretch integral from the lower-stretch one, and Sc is -32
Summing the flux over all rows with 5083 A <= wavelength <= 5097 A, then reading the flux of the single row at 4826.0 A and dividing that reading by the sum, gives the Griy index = 0.148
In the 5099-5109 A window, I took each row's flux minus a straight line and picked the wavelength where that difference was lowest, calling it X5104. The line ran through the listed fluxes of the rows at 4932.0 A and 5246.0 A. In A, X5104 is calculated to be 5100.0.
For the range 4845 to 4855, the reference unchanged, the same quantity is 4854.0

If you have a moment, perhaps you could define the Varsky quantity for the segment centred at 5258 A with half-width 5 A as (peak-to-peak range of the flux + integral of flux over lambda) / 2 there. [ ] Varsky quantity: 144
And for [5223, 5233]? 137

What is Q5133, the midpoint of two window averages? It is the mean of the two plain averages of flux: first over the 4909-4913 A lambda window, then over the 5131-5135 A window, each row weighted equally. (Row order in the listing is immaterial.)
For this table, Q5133 28.4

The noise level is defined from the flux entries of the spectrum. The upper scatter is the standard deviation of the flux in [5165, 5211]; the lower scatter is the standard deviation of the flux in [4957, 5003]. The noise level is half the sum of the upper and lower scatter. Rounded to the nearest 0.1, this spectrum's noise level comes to 1.5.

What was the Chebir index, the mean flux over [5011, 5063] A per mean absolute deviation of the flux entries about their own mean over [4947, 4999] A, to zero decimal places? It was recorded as 45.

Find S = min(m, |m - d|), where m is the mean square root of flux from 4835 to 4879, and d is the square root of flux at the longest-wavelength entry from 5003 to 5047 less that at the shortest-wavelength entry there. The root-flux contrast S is 5.15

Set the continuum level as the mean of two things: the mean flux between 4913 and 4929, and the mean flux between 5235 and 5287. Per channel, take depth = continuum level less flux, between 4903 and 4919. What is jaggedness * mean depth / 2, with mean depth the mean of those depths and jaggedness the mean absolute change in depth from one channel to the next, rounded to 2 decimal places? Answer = -0.12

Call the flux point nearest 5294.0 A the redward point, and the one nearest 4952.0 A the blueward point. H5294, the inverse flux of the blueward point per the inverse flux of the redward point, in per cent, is 100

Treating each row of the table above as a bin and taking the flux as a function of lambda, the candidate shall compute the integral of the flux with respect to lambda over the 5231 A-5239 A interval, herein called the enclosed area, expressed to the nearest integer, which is 225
